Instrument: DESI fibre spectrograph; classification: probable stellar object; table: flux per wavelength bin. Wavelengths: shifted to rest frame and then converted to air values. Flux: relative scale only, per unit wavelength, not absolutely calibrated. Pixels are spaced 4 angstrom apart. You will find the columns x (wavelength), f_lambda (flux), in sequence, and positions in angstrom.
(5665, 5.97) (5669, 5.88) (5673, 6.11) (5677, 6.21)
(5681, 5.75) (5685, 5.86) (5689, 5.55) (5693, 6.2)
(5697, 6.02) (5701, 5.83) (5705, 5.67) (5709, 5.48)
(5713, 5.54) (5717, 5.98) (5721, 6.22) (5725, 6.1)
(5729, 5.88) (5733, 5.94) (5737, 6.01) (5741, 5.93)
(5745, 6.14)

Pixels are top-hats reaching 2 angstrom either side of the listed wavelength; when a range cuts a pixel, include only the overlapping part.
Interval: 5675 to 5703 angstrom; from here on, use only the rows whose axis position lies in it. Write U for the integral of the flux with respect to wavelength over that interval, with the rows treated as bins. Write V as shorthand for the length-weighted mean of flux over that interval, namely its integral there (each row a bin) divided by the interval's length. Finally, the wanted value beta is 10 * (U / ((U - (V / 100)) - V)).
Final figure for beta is 10.4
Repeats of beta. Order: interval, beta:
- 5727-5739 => 10.9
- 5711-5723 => 10.9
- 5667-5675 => 11.4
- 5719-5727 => 11.4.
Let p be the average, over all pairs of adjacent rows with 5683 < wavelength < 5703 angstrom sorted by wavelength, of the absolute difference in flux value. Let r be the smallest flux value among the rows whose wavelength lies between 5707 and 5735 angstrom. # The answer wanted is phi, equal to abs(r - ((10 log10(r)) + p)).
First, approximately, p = 0.33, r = 5.48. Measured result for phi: 2.24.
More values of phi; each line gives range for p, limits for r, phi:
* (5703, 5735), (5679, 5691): 2.08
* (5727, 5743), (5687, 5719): 1.98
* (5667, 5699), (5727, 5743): 2.11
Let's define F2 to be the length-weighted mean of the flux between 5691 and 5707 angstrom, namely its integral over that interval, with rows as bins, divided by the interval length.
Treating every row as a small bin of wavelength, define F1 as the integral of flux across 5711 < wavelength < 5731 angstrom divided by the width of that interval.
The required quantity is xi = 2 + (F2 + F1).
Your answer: 13.9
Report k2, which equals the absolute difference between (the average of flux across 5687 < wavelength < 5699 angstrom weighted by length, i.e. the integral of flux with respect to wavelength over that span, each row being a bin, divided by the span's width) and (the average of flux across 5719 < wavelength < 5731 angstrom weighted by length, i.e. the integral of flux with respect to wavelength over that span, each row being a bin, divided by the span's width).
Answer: 0.14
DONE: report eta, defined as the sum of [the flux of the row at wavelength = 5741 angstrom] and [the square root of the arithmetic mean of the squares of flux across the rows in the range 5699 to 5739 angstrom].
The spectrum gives 11.80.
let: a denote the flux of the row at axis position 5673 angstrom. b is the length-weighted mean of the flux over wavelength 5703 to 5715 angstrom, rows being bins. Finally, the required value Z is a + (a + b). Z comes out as 17.8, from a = 6.11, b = 5.56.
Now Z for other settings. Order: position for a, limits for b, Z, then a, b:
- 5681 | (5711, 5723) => 17.4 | 5.75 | 5.91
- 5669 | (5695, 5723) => 17.6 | 5.88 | 5.82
